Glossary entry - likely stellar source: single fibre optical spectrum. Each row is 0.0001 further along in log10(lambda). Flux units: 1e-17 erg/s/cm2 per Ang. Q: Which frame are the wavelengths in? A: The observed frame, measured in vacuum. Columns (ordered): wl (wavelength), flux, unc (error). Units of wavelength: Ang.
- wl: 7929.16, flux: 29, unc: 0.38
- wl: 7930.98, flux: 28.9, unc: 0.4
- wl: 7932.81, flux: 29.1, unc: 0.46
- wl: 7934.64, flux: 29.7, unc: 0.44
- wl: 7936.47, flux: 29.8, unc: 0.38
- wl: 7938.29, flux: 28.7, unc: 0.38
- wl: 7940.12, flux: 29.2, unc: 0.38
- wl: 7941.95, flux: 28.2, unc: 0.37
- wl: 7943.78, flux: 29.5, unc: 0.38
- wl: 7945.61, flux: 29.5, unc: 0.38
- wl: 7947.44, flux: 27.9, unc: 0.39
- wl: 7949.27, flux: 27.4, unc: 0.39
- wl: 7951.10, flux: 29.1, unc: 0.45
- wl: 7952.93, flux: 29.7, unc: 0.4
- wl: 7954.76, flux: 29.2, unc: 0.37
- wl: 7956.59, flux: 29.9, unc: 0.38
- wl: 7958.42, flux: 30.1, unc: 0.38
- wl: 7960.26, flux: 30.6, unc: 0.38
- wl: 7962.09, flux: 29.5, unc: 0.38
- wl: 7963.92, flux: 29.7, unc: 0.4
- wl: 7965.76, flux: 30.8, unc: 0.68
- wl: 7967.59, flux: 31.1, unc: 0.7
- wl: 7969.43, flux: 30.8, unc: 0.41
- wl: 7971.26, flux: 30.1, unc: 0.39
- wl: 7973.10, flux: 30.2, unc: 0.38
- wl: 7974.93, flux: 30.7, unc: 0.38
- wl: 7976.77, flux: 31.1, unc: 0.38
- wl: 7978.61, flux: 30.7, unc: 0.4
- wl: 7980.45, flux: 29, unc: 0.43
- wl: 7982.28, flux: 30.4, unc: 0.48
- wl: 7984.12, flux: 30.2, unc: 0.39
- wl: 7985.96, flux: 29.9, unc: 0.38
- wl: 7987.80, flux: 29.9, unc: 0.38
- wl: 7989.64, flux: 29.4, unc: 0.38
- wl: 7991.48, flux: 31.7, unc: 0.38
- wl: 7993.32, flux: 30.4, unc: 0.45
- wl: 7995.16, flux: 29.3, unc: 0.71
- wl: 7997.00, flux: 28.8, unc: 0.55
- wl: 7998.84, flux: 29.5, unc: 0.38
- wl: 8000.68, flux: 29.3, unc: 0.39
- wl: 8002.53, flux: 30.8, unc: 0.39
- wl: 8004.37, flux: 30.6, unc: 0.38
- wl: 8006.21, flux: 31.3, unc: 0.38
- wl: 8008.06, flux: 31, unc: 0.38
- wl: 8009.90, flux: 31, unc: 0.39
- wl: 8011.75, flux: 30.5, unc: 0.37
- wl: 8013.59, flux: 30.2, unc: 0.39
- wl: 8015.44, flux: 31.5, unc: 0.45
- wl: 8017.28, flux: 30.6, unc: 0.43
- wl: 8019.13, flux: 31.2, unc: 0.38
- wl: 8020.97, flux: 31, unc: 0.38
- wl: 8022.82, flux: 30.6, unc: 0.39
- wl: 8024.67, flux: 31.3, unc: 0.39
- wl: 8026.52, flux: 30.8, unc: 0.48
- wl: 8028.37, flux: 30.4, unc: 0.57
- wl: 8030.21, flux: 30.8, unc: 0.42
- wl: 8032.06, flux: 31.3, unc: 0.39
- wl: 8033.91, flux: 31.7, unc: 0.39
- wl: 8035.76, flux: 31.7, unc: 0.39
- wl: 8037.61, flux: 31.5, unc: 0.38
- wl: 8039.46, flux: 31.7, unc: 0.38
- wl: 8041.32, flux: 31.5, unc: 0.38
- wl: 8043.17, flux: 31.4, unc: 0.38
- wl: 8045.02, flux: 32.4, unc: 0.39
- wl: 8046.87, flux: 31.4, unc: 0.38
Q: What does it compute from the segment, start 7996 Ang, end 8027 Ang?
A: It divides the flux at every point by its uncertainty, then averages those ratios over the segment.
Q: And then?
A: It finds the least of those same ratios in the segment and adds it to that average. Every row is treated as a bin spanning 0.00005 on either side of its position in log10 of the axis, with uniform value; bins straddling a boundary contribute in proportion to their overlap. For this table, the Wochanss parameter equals 129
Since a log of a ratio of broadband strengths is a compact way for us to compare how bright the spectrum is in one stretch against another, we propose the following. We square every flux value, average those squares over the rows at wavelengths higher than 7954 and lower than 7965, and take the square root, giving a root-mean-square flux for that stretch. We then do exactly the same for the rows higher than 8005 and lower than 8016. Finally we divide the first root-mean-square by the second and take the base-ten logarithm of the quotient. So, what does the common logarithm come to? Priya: -0.015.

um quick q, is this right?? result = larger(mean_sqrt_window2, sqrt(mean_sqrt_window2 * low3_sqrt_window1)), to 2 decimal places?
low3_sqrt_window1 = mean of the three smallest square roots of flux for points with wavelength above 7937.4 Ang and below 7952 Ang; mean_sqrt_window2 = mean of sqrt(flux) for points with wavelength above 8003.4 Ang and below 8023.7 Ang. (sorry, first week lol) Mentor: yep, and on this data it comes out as 5.56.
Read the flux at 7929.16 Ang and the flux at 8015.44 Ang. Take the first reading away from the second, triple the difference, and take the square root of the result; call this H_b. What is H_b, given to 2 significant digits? 2.7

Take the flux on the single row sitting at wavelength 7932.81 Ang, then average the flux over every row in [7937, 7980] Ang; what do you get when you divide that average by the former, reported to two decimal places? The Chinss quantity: 1.02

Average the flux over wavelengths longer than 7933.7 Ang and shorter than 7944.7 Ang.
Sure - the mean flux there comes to 29.2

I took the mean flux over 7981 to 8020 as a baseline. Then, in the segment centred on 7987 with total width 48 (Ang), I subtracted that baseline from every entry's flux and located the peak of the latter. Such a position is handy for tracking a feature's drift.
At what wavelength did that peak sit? 7991.48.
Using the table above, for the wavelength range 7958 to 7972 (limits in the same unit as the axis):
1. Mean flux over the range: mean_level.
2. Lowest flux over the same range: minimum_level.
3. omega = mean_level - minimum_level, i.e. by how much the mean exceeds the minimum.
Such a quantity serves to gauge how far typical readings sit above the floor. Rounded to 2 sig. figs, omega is 0.84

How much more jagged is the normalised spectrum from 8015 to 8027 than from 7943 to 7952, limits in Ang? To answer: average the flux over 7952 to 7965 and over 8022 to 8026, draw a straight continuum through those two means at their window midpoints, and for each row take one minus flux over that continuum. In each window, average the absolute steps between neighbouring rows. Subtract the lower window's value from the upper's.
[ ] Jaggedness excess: -0.014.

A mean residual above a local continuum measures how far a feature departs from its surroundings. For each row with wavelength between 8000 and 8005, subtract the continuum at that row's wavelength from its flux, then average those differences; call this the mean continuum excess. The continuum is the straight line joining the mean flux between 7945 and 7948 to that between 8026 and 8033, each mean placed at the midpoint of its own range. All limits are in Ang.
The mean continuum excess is 0.10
